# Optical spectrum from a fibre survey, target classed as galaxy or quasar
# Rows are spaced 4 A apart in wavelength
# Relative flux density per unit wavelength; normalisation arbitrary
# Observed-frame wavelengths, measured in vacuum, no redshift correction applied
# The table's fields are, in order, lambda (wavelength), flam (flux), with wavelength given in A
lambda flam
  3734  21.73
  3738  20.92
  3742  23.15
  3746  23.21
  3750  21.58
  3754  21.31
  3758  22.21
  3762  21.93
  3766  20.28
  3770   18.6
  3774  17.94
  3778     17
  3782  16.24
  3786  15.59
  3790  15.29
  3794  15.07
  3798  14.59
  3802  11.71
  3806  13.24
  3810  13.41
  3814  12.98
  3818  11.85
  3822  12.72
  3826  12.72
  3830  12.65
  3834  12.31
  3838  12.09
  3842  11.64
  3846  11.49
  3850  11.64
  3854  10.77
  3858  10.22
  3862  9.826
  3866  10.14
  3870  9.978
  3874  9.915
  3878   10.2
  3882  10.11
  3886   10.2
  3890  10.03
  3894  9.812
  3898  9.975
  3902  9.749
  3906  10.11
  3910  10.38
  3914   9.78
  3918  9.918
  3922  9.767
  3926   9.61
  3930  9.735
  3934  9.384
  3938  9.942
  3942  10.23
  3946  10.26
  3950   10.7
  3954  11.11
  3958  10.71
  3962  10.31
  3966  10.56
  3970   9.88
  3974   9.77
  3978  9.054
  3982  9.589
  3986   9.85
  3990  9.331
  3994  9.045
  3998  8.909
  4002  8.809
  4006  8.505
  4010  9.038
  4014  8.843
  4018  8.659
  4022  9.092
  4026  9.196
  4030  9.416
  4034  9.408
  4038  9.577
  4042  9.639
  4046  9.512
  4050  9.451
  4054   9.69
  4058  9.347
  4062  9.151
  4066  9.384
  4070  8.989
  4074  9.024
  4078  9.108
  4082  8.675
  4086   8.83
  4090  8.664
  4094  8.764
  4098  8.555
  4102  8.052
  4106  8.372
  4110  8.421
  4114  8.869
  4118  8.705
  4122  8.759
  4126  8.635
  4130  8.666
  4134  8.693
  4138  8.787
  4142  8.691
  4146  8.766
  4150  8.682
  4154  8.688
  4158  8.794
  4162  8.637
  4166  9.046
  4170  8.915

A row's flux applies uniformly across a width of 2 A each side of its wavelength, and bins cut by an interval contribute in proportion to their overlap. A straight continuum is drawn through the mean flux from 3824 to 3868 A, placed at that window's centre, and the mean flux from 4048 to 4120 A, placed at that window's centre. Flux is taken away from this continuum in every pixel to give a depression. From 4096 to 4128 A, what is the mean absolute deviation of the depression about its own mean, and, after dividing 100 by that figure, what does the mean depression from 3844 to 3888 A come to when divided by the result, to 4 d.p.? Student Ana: 0.0022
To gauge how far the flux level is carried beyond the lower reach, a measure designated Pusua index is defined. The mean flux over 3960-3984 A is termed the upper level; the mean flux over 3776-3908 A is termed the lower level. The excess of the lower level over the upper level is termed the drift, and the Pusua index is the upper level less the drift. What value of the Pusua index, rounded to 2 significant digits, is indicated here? 7.7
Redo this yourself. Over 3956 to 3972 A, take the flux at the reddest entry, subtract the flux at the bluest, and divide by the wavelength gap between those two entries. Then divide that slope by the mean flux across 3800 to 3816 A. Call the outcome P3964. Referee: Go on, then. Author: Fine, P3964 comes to -0.0054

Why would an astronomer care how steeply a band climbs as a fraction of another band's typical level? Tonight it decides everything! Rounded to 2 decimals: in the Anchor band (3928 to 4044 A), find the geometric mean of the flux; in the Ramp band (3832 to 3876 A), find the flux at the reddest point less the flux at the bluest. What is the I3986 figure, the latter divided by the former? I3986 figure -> -0.25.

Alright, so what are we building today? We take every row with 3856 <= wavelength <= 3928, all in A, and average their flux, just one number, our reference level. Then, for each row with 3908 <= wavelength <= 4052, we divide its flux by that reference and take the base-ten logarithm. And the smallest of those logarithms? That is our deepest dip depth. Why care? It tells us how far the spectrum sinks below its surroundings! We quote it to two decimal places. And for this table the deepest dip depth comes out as -0.07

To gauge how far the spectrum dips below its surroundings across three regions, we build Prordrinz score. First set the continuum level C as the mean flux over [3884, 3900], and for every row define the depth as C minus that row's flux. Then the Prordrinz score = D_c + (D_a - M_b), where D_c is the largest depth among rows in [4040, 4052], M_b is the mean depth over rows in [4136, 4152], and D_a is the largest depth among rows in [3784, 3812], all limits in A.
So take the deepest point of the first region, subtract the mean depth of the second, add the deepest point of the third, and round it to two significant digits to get -2.4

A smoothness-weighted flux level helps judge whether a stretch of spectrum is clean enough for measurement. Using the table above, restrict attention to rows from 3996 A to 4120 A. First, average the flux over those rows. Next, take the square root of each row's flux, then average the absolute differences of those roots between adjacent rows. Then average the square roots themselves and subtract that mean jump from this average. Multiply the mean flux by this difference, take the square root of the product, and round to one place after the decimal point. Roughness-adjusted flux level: 5.2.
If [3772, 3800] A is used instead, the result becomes 7.9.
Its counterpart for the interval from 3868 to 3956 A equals 5.6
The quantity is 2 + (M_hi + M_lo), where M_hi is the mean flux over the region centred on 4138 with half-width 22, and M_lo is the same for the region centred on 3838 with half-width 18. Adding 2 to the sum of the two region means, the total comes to 23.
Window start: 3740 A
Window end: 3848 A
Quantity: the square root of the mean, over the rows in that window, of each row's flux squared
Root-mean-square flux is 16.5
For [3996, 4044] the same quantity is 9.1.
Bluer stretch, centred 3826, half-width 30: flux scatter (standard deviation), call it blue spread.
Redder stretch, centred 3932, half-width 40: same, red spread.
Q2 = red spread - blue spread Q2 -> -0.5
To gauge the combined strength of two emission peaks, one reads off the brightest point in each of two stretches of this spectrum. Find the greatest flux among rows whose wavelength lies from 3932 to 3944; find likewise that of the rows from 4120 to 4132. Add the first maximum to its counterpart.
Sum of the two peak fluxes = 19.0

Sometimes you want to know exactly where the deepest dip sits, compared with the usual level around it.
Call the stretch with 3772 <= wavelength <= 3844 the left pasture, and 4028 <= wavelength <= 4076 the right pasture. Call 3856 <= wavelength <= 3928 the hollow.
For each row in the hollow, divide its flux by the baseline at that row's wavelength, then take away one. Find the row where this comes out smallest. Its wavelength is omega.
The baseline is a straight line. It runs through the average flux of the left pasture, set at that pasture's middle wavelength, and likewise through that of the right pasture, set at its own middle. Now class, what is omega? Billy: 3862 A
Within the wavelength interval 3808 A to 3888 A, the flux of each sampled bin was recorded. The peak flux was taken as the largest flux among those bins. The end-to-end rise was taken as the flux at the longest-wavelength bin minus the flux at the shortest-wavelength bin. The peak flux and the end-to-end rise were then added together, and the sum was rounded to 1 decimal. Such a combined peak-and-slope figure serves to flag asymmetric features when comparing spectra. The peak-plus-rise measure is 10.2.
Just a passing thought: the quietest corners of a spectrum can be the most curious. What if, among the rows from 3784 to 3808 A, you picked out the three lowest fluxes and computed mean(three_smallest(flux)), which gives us 13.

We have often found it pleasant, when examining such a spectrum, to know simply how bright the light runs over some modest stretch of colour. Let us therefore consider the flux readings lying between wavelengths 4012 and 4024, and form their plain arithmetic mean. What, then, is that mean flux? 8.9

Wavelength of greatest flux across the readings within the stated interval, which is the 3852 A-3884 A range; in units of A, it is 3854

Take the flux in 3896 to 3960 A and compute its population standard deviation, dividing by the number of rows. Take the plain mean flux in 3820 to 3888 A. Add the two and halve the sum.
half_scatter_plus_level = 5.8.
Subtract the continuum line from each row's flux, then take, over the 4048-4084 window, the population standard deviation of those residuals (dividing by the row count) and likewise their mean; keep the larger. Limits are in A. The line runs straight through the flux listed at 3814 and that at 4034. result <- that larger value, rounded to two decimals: 0.31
